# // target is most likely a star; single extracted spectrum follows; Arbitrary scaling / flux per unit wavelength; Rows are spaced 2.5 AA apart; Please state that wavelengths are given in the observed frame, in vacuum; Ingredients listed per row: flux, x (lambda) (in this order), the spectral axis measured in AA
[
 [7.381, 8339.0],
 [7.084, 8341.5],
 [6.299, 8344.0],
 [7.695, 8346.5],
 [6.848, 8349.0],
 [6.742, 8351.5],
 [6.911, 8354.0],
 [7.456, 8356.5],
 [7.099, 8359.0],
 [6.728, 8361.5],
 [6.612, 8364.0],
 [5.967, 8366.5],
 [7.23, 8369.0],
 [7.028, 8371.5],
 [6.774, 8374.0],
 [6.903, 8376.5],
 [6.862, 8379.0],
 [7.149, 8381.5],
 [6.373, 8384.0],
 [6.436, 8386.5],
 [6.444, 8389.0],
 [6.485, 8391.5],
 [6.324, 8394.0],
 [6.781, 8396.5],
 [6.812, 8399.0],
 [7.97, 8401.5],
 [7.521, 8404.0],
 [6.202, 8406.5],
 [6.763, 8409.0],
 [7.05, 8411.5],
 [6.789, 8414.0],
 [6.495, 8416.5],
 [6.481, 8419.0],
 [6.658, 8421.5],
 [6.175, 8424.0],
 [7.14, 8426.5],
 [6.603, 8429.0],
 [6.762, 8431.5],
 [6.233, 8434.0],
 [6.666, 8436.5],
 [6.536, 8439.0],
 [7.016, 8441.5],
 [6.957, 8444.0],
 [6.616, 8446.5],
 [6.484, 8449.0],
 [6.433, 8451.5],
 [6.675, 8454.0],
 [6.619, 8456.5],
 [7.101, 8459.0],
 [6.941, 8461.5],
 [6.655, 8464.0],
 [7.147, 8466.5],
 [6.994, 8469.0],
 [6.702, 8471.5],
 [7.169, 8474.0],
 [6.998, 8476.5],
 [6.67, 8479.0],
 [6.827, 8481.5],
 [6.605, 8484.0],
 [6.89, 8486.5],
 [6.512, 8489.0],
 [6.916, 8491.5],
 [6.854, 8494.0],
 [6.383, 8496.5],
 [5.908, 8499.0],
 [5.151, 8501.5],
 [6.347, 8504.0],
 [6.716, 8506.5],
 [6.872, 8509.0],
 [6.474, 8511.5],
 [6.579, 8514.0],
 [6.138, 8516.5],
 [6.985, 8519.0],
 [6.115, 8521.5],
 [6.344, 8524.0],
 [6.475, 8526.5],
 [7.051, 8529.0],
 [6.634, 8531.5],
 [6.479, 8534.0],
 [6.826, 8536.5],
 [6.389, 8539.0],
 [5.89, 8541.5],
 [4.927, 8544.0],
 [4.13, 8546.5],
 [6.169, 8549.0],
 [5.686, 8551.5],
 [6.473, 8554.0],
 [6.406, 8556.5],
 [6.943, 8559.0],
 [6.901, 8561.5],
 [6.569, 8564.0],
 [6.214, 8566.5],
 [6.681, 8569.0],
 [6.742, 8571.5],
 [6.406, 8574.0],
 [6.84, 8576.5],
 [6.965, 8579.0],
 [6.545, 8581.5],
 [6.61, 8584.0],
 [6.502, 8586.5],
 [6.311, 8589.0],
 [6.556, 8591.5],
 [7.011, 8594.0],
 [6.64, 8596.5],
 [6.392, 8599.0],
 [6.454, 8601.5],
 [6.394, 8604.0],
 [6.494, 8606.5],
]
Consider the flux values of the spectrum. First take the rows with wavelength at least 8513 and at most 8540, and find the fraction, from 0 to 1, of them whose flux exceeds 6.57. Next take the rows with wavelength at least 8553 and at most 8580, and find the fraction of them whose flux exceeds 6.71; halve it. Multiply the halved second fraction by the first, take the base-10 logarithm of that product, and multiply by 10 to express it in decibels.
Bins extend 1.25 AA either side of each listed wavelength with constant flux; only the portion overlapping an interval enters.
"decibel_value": -9.9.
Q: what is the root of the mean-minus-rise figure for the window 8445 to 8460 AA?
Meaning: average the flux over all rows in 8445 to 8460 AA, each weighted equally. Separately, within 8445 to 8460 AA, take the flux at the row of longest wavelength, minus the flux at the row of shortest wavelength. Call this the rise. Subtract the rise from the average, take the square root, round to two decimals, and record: 2.48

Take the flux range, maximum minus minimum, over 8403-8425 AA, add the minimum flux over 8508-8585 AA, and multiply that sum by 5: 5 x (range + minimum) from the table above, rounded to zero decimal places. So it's 27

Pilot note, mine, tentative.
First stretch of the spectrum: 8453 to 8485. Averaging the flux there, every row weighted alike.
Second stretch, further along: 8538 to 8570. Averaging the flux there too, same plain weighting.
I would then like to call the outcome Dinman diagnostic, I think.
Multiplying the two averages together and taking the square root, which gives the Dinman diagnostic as 6.47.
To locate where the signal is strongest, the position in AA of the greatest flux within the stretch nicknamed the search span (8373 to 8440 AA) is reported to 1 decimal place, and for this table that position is 8401.5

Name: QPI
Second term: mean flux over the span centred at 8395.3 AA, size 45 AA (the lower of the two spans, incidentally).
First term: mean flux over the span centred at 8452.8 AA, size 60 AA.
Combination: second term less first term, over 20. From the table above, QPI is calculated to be 0.0015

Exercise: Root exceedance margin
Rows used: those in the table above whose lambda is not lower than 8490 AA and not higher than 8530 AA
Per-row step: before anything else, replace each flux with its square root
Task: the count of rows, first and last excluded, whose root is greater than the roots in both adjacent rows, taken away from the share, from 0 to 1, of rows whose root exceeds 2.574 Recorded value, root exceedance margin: -2.6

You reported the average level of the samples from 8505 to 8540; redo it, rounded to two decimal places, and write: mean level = 6.58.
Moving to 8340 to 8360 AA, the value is 7.02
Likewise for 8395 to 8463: 6.76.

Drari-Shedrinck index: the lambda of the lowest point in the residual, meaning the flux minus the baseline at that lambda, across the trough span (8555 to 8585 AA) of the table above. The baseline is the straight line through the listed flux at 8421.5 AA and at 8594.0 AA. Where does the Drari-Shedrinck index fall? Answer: 8566.5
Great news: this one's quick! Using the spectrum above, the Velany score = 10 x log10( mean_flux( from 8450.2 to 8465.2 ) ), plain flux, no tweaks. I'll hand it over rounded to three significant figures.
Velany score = 8.28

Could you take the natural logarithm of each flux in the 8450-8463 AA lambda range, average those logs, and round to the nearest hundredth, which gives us 1.91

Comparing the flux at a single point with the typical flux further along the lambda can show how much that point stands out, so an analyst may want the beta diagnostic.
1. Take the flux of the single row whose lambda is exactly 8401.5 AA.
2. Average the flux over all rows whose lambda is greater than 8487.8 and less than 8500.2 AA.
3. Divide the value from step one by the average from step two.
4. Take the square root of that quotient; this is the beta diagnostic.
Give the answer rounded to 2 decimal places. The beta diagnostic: 1.11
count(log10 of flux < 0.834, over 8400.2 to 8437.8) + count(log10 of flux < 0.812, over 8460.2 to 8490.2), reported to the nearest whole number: 11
